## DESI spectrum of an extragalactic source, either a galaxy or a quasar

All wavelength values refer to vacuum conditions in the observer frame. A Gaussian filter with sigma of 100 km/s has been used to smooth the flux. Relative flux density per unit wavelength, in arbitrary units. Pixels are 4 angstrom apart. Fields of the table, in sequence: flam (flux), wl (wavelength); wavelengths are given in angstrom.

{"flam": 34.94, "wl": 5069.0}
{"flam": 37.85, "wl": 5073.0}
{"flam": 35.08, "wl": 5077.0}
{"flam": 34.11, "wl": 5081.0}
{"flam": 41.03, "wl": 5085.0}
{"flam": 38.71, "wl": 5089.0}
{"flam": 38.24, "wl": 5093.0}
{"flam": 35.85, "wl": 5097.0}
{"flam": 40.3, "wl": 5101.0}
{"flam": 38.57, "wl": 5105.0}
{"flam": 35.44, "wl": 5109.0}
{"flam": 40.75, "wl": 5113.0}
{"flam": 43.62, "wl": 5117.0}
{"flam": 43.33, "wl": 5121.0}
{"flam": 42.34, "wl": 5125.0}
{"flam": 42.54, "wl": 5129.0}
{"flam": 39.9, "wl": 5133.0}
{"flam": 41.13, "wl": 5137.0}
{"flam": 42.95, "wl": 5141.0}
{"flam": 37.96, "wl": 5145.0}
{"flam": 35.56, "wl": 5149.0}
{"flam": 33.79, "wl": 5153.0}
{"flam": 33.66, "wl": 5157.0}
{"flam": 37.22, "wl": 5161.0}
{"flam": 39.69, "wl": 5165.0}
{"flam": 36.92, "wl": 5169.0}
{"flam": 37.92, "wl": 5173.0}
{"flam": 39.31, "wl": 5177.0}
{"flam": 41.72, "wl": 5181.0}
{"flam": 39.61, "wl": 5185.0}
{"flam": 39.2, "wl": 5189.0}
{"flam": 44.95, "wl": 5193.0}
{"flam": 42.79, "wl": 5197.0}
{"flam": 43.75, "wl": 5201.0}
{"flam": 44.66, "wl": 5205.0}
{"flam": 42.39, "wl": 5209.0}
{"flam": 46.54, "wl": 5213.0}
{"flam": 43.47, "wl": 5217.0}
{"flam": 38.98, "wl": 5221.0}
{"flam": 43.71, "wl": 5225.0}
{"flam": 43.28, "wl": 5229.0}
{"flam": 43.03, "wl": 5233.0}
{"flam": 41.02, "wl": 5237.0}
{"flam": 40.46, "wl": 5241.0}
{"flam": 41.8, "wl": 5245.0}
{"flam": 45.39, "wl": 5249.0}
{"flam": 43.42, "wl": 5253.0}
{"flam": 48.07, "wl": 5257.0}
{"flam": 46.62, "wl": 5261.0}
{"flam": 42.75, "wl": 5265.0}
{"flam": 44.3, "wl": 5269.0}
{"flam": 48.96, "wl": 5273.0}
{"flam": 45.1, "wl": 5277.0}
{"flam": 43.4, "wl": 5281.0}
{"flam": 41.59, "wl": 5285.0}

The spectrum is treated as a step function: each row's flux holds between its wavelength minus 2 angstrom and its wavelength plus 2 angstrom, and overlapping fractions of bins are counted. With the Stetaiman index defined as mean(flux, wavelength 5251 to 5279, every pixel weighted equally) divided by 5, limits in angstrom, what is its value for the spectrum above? 9.1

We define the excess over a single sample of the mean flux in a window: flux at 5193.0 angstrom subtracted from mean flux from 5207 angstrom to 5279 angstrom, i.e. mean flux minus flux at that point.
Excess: -1.1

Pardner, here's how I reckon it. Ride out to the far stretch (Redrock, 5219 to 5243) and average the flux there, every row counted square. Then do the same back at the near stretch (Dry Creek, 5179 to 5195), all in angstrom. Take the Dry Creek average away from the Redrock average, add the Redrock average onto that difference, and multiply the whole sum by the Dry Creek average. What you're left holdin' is 1743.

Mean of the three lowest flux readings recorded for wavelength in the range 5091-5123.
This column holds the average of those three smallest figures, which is 36.5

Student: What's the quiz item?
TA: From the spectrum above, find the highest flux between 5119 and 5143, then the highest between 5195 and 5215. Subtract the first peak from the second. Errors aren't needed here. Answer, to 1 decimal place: 3.2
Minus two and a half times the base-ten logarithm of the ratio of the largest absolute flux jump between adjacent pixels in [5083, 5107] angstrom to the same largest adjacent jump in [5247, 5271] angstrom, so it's 0.0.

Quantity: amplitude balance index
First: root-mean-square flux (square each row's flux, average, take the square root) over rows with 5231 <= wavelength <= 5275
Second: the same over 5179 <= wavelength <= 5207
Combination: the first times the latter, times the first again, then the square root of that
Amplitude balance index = 288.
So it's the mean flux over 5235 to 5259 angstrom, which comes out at 43.4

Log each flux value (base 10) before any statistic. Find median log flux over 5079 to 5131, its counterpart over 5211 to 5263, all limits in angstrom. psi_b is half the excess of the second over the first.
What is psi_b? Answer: 0.016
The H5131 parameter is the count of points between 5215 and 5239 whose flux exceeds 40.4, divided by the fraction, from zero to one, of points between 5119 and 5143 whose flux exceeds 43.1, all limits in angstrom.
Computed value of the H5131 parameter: 30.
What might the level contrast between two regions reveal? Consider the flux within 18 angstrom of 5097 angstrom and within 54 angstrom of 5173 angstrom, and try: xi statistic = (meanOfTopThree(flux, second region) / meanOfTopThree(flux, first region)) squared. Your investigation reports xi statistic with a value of 1.2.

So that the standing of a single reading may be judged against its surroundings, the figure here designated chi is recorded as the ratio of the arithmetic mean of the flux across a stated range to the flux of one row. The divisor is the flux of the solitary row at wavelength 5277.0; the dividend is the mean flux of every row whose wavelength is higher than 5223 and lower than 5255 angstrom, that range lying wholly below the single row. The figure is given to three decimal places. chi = 0.948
